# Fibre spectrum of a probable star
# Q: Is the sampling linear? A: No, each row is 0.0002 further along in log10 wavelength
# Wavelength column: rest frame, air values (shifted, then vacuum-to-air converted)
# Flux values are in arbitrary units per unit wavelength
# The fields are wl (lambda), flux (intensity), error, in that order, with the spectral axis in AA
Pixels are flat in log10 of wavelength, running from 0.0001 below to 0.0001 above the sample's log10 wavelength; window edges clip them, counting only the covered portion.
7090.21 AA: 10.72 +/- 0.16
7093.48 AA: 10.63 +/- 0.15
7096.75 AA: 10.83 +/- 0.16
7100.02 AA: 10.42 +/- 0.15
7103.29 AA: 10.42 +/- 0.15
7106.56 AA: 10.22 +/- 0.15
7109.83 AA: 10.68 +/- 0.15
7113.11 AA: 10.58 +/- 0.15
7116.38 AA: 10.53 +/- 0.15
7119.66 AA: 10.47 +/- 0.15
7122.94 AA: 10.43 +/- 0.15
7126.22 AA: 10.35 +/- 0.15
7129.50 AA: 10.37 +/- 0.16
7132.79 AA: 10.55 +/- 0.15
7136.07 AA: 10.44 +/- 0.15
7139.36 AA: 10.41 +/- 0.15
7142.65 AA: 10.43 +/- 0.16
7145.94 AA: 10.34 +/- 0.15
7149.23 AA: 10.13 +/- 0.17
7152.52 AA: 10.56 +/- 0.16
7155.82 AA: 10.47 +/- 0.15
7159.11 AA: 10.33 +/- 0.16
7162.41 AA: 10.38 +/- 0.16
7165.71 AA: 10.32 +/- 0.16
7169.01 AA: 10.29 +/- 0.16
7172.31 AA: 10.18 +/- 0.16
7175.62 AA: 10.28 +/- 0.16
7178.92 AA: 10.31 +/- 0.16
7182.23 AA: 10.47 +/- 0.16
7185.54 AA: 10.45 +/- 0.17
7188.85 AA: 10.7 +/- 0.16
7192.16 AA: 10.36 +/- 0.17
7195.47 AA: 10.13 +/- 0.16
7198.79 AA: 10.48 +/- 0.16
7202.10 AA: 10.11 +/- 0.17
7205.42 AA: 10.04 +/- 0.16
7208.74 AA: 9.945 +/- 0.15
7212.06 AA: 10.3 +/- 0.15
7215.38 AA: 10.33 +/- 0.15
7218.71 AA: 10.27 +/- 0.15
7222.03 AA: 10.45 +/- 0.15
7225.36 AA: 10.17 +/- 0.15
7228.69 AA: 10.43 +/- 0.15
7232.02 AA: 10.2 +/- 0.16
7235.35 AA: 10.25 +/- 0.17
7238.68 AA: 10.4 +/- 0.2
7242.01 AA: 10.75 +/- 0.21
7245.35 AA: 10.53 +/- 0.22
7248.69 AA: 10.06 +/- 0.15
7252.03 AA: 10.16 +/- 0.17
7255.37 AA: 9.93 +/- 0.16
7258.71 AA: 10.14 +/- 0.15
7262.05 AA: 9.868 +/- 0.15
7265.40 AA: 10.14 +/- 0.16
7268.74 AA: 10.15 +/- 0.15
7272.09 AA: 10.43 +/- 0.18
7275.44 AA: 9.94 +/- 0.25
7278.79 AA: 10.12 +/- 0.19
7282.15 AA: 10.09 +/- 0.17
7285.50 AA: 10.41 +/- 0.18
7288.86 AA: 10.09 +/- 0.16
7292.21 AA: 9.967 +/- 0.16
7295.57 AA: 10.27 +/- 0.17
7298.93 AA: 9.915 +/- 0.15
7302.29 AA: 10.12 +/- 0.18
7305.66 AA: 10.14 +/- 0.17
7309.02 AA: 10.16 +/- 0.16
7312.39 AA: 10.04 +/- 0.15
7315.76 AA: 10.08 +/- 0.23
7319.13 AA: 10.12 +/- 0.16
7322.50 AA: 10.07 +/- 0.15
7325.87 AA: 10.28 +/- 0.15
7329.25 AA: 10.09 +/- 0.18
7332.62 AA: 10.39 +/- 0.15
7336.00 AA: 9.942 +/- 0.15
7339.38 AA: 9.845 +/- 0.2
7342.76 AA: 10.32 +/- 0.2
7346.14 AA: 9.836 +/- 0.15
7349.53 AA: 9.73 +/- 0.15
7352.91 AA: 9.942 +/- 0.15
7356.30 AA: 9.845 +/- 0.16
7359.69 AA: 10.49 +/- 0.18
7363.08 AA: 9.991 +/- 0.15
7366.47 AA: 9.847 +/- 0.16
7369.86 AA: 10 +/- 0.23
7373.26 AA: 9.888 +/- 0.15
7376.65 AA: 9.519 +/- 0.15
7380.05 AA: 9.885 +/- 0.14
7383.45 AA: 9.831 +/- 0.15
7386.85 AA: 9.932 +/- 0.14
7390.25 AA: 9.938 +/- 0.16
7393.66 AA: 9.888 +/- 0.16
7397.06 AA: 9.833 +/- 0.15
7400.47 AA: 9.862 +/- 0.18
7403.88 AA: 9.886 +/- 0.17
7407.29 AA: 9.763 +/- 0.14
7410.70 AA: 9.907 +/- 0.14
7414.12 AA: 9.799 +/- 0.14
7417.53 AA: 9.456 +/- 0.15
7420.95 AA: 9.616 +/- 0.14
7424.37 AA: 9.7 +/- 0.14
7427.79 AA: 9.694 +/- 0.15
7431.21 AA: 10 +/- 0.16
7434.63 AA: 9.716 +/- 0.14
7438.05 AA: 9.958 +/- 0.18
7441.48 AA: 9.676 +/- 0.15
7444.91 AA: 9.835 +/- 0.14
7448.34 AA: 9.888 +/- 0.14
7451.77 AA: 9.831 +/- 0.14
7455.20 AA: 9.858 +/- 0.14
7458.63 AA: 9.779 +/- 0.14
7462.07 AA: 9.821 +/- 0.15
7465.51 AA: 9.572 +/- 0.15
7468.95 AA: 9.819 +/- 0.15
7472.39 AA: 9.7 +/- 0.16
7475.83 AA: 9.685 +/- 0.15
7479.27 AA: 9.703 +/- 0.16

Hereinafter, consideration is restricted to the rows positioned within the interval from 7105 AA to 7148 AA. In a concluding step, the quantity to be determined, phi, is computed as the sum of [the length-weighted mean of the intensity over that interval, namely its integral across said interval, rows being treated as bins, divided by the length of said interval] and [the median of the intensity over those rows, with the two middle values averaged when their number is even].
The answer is 20.9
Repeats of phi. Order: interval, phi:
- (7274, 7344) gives 20.2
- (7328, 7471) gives 19.7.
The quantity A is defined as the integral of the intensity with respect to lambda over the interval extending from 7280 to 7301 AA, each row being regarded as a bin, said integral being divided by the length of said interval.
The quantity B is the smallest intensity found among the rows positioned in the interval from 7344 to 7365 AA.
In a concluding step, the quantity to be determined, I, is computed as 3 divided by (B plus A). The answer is 0.151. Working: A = 10.1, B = 9.73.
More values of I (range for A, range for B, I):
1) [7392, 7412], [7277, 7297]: 0.151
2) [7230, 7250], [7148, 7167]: 0.146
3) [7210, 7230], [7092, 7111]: 0.146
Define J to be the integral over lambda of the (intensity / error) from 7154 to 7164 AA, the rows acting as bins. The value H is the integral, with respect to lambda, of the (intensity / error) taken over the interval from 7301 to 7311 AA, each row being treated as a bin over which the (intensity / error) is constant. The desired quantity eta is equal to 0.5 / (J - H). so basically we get 0.01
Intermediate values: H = 601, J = 664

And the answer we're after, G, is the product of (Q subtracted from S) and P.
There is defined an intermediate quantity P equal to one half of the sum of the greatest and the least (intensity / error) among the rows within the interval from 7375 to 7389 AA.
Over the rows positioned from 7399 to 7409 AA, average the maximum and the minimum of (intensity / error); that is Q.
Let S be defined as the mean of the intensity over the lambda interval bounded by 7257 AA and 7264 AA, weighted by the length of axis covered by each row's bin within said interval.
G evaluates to -3511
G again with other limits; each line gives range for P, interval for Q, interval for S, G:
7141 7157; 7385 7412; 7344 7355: -3430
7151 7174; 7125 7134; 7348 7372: -3842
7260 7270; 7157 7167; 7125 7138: -3555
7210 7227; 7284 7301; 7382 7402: -3580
